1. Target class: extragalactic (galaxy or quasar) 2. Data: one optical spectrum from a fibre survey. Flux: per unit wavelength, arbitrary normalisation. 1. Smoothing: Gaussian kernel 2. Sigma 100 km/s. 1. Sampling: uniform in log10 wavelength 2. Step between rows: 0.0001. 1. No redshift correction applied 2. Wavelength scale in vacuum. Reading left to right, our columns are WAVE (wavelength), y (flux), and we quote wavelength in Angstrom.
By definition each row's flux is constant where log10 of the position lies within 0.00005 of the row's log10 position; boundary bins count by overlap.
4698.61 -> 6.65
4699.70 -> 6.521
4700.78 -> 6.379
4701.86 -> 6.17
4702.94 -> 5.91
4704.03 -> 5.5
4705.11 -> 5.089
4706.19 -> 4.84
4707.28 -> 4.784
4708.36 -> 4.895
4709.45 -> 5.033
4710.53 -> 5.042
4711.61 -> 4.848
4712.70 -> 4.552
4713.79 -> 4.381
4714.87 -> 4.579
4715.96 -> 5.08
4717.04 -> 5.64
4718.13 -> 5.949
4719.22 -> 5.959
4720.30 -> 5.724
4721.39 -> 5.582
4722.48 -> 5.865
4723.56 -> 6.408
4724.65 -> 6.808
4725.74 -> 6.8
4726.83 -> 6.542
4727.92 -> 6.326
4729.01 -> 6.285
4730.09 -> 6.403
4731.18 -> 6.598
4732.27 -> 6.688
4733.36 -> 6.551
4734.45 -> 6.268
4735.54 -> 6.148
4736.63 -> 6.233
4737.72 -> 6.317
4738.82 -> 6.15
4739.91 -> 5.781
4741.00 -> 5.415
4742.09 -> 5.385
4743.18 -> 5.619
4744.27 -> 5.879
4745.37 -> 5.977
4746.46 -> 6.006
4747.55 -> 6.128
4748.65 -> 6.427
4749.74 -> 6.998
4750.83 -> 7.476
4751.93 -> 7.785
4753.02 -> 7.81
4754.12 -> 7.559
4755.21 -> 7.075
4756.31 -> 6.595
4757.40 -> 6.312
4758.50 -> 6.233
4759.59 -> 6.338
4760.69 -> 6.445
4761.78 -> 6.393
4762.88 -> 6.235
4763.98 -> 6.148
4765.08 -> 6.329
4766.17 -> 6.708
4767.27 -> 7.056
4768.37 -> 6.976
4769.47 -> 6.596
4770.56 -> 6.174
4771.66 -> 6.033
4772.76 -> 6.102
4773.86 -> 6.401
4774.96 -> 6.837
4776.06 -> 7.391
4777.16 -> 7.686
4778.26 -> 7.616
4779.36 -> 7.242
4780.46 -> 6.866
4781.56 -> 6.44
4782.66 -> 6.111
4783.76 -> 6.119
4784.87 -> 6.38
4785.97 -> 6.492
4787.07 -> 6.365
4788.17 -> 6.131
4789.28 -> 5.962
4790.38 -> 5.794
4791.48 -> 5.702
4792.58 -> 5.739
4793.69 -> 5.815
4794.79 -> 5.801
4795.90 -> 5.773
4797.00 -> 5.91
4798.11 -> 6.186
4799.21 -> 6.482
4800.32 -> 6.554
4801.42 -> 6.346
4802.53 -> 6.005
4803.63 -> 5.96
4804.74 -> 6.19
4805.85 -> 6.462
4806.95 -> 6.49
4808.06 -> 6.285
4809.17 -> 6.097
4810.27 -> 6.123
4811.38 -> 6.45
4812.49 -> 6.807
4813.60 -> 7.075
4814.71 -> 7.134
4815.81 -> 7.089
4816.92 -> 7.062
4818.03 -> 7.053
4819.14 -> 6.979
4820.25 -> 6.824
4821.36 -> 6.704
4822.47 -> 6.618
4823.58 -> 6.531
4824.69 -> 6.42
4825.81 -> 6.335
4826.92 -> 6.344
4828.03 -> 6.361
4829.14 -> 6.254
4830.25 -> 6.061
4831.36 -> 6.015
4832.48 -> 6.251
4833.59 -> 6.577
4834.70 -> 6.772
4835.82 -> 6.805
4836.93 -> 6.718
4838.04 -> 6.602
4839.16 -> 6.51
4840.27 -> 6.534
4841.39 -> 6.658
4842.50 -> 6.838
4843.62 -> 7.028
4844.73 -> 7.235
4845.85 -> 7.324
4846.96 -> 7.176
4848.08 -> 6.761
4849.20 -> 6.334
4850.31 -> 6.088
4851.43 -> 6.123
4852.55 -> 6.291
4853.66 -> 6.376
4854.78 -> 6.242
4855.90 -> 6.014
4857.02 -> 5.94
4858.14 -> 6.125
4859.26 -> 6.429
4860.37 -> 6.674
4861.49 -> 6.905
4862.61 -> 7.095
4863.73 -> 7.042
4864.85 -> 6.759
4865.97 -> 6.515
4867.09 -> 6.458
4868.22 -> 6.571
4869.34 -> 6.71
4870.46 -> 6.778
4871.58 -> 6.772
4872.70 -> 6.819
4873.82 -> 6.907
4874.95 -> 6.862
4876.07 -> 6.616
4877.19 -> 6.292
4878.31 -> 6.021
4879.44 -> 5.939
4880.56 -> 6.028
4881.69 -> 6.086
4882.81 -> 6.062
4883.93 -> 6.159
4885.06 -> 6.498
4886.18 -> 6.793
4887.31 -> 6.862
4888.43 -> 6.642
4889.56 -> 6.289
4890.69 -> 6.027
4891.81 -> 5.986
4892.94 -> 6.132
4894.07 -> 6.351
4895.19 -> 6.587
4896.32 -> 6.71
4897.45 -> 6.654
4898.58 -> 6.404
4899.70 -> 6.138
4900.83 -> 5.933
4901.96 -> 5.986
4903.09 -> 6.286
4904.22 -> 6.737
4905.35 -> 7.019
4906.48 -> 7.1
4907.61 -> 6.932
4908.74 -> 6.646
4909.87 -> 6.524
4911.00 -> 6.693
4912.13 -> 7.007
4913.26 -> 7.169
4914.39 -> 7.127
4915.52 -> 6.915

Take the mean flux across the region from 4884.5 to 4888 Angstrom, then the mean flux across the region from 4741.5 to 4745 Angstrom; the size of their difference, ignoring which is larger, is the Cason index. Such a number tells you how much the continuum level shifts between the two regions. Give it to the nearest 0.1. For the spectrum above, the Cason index 1.1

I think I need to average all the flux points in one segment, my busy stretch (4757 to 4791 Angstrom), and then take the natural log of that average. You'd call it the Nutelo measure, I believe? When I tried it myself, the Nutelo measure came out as 1.87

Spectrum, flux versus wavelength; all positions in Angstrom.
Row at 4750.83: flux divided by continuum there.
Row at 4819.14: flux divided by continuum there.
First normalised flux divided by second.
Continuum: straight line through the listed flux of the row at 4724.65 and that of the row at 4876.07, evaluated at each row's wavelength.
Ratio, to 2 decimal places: 1.06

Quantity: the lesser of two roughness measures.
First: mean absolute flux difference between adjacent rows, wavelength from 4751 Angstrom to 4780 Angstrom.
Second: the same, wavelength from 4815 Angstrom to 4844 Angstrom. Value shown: 0.11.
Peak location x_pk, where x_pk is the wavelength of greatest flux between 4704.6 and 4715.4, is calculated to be 4705.11 Angstrom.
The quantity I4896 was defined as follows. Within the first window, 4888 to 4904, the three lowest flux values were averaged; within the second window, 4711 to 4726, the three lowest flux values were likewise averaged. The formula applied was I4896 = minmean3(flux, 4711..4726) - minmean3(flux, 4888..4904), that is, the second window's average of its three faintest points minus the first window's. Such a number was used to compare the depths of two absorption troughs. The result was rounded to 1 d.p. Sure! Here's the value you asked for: -1.5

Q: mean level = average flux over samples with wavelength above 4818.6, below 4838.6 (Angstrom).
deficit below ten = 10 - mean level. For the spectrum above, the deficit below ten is 3.49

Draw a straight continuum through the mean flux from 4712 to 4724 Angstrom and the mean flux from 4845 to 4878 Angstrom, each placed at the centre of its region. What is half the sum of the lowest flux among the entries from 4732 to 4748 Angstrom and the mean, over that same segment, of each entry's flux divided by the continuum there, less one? 2.73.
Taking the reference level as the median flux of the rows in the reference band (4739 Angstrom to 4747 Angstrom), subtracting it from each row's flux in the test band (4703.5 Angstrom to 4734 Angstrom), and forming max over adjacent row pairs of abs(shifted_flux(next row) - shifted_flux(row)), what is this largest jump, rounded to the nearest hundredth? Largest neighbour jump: 0.56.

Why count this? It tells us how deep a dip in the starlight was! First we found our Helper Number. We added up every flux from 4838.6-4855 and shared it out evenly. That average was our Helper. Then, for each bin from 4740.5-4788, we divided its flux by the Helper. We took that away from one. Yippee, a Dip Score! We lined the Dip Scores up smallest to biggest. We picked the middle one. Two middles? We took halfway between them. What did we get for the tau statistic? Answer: 0.04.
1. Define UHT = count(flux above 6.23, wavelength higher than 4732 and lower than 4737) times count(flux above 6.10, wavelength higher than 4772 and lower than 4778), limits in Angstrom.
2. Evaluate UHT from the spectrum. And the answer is 20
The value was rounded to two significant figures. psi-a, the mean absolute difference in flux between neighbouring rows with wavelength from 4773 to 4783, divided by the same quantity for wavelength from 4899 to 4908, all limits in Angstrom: 1.6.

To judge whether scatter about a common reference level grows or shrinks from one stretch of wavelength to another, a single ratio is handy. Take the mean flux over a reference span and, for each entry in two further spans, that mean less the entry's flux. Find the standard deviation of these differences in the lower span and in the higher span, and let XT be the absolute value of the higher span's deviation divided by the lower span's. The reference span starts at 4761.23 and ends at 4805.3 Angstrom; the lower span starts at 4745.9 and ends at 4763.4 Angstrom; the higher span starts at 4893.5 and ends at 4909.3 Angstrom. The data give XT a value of 0.59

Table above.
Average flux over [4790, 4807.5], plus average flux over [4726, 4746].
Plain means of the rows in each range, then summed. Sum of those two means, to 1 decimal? 12.2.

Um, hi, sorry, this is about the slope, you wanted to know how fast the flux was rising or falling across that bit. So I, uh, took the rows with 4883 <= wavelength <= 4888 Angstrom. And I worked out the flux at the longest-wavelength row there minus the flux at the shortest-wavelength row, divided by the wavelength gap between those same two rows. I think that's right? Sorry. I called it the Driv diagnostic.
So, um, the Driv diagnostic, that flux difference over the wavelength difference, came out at 0.21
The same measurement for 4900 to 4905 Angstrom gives 0.24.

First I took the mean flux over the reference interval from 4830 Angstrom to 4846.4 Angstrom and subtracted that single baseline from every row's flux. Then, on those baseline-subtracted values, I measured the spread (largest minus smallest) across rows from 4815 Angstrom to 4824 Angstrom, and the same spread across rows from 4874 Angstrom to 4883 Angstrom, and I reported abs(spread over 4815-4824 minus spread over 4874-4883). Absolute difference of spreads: 0.4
